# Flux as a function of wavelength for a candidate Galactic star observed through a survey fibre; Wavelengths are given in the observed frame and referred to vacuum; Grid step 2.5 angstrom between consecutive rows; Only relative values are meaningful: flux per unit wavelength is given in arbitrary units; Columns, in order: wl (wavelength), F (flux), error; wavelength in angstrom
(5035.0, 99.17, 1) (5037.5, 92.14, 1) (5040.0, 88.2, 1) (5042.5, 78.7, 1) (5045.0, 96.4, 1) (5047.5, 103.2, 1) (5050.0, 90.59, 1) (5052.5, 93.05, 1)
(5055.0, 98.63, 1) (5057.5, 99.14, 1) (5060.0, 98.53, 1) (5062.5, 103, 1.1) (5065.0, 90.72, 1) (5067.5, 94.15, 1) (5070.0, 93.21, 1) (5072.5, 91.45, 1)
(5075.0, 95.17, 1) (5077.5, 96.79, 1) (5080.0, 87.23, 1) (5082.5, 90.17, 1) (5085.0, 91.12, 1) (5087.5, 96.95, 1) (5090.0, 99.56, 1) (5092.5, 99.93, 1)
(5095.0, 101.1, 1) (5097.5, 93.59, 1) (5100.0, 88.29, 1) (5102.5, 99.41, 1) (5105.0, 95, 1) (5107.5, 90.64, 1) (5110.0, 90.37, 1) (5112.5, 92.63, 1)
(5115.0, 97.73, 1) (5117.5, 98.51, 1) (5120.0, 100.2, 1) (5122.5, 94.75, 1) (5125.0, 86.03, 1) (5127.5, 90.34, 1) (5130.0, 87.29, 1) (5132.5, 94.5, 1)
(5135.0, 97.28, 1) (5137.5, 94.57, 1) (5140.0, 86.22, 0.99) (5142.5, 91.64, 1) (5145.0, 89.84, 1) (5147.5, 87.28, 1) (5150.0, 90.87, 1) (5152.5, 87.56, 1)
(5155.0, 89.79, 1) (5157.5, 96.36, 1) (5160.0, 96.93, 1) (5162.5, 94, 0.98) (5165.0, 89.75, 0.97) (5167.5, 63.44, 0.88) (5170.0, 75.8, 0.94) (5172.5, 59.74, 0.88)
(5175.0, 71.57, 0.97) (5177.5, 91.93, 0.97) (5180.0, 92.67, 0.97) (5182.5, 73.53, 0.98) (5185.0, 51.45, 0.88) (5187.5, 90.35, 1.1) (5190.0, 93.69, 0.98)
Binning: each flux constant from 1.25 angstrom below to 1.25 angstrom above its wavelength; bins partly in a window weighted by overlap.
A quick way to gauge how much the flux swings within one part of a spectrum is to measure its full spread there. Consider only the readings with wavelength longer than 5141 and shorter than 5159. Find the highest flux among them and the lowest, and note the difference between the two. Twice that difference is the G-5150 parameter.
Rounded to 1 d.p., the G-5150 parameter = 18.2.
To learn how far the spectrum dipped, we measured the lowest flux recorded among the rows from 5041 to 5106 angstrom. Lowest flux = 78.7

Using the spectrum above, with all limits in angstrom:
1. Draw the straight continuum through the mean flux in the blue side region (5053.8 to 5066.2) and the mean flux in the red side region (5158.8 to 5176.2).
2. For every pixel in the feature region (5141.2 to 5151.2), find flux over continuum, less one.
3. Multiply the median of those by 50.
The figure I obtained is 4.7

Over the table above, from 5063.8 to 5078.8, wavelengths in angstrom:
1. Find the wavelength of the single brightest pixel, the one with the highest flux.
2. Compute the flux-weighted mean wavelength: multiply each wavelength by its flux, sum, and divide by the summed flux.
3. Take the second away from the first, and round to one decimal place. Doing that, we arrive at 6.2 angstrom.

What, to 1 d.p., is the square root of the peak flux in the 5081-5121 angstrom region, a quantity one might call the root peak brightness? 10.1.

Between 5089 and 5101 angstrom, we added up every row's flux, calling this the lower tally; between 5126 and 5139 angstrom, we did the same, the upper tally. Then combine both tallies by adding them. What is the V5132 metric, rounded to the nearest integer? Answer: 946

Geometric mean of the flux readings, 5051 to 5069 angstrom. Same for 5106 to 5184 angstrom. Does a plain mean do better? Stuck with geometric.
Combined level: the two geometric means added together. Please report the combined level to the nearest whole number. 185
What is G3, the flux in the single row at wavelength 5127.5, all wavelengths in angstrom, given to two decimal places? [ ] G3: 90.34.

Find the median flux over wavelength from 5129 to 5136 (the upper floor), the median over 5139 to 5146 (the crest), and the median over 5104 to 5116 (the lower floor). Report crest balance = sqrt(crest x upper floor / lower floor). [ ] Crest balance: 9.57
